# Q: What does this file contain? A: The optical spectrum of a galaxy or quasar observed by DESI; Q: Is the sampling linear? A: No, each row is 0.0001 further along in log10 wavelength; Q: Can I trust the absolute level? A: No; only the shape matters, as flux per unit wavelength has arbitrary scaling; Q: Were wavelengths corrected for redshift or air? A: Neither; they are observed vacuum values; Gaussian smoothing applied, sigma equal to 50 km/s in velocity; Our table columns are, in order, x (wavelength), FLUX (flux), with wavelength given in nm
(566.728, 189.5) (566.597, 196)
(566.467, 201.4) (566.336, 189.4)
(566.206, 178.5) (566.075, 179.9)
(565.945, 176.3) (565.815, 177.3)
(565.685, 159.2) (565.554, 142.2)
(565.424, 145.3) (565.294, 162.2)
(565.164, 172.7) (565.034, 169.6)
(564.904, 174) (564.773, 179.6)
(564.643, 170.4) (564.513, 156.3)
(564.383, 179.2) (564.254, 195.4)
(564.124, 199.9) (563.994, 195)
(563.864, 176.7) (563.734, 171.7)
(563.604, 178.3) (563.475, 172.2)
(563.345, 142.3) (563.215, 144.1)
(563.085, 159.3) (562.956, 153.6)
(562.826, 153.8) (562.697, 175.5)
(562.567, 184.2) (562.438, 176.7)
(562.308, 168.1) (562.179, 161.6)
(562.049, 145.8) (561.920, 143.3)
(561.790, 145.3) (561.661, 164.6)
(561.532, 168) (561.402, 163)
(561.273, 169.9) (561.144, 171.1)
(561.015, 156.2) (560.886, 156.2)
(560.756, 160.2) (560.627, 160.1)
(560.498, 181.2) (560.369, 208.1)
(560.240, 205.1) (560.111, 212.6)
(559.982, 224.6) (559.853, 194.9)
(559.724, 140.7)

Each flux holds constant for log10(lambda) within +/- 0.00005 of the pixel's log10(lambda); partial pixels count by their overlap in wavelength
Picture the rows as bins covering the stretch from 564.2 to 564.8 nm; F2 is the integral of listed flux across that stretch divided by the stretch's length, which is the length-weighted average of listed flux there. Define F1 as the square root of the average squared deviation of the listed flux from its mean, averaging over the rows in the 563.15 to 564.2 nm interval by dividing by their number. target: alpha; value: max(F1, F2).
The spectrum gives 176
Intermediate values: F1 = 19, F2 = 176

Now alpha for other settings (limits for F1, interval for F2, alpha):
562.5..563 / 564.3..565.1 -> 172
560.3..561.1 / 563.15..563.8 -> 162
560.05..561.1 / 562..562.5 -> 163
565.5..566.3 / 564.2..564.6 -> 176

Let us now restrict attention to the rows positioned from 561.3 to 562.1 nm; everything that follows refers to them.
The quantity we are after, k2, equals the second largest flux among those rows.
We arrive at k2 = 164.6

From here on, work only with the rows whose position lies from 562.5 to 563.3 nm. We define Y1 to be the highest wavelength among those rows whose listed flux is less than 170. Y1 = 563.215 nm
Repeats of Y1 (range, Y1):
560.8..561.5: 561.402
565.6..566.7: 565.685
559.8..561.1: 561.015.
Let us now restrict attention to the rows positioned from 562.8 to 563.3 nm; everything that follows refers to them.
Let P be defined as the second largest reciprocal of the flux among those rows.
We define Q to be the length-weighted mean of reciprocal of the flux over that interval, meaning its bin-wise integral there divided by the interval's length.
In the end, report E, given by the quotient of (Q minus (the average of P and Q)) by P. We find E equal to 0.0050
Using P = 0.0065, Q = 0.0066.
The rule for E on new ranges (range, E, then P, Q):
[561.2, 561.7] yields -0.0056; 0.0061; 0.0060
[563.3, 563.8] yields 0.0176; 0.0058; 0.0060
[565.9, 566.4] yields -0.0070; 0.0056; 0.0055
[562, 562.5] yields -0.0041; 0.0062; 0.0061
